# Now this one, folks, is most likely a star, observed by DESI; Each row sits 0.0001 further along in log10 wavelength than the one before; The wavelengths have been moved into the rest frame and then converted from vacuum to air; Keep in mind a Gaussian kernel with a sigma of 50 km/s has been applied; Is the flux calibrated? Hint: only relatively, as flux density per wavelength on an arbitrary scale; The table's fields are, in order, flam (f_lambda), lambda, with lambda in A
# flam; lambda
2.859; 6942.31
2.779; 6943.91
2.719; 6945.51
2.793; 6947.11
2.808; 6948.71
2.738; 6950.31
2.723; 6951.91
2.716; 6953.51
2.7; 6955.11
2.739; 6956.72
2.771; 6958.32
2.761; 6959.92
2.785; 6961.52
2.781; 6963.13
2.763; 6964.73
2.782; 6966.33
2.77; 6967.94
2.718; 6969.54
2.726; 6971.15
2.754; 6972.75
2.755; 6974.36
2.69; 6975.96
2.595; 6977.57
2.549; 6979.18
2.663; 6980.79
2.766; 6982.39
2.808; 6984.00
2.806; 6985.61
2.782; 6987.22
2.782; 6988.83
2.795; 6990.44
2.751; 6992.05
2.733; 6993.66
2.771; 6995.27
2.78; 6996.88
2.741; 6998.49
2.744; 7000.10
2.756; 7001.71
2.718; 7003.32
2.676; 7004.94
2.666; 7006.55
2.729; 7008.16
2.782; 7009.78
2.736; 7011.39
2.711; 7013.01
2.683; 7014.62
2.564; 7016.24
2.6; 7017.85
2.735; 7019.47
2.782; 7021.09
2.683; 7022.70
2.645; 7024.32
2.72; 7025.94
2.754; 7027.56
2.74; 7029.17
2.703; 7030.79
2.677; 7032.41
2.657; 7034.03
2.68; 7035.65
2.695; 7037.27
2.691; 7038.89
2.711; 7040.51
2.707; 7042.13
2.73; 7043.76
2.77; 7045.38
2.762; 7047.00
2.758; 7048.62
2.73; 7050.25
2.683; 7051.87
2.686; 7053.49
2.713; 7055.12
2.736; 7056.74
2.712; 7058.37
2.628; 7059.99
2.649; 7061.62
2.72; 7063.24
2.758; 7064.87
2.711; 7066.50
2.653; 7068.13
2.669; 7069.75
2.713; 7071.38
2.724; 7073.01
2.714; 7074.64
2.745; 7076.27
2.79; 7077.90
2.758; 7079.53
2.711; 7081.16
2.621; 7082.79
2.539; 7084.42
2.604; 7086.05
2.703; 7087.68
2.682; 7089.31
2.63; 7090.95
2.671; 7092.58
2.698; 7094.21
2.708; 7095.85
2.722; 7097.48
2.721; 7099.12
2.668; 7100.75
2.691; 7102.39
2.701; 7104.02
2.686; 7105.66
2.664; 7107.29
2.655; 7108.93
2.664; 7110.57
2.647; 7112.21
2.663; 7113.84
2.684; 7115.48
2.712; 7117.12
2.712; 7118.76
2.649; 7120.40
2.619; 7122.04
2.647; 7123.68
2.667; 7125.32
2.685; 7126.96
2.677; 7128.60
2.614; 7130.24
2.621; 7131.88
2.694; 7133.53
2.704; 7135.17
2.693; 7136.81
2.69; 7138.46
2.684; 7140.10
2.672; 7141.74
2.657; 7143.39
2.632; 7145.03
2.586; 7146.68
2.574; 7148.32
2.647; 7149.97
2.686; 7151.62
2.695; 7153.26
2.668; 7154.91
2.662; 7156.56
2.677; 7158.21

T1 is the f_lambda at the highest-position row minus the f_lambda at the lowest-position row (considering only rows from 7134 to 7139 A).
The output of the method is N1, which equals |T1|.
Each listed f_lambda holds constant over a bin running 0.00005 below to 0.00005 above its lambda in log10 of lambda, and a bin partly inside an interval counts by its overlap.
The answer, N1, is 0.014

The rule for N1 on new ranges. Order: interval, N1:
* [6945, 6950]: 0.089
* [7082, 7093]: 0.050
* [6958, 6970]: 0.053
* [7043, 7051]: 0.000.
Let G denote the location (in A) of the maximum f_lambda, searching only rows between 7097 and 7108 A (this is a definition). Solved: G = 7097.48 A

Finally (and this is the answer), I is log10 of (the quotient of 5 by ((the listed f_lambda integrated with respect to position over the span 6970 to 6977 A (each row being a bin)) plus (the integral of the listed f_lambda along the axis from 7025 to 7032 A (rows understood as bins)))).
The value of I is -0.88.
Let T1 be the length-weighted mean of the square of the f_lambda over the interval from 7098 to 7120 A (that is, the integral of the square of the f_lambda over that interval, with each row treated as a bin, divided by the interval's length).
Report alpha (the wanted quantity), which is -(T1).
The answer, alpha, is -7.19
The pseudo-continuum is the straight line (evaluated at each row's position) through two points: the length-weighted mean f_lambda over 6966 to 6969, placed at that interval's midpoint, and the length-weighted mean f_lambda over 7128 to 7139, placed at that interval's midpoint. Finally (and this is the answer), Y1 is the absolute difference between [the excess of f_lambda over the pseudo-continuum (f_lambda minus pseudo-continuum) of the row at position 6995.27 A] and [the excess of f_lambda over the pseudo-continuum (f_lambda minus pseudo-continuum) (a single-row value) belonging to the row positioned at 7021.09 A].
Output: 0.03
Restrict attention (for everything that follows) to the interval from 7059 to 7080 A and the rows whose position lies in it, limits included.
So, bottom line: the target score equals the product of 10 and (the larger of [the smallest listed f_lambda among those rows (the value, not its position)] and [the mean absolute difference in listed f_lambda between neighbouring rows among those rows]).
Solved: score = 26.3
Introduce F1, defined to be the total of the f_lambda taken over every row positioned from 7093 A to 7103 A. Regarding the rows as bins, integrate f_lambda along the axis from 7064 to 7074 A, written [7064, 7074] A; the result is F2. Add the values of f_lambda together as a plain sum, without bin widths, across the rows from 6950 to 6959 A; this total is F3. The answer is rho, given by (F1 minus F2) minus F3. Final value -27.2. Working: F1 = 16.2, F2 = 27.0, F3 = 16.4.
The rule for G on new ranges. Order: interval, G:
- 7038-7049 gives 7045.38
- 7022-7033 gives 7027.56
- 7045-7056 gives 7045.38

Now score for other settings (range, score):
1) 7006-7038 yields 25.6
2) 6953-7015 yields 25.5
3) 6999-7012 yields 26.7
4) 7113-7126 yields 26.2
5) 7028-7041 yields 26.6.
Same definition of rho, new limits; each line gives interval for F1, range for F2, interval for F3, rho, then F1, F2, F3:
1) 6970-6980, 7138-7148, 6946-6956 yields -26.9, 16.1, 26.5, 16.5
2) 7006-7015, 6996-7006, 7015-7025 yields -27.1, 16.3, 27.4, 16.0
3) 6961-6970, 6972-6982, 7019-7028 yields -26.4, 16.6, 26.7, 16.3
